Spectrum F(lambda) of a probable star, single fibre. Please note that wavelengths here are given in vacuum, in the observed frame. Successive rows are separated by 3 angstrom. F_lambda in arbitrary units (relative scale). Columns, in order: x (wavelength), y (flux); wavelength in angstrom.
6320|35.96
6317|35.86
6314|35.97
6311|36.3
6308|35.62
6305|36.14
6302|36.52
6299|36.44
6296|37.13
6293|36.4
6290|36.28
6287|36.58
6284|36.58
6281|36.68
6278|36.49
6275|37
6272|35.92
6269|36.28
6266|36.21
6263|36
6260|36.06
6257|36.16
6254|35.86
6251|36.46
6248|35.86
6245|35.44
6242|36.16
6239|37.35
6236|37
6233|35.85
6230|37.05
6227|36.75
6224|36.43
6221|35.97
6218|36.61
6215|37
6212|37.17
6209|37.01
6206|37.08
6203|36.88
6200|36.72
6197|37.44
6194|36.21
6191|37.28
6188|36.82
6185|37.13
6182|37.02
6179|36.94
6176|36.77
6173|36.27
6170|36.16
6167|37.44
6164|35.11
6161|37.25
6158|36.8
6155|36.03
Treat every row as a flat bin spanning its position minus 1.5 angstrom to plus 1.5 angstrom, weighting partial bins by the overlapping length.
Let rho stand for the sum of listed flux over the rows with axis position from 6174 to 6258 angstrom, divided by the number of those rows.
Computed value 36.7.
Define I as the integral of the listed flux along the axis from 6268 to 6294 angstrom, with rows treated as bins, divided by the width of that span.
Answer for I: 36.5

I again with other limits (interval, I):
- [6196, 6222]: 36.9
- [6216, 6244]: 36.6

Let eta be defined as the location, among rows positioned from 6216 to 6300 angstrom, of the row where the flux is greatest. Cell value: 6239 angstrom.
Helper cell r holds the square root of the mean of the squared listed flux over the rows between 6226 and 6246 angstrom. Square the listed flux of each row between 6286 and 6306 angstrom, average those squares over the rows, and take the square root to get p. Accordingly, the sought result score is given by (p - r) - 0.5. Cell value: -0.52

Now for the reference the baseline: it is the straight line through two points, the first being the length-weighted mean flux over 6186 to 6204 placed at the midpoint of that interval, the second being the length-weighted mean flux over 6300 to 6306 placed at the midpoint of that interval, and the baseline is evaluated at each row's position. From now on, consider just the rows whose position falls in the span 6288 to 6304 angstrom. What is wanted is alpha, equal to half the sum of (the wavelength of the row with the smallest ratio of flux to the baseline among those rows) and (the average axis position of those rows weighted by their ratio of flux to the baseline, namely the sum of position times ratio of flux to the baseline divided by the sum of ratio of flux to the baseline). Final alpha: 6293.0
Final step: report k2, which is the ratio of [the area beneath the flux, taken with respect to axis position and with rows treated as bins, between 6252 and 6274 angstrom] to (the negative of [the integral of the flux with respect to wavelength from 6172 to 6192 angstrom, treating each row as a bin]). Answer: -1.08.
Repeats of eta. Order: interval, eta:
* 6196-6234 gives 6197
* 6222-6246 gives 6239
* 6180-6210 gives 6197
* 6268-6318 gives 6296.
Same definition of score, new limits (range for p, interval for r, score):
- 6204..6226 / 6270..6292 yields -0.25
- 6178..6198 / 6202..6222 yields -0.34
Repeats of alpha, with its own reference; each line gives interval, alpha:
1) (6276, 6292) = 6287.0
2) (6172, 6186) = 6176.0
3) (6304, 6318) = 6309.5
